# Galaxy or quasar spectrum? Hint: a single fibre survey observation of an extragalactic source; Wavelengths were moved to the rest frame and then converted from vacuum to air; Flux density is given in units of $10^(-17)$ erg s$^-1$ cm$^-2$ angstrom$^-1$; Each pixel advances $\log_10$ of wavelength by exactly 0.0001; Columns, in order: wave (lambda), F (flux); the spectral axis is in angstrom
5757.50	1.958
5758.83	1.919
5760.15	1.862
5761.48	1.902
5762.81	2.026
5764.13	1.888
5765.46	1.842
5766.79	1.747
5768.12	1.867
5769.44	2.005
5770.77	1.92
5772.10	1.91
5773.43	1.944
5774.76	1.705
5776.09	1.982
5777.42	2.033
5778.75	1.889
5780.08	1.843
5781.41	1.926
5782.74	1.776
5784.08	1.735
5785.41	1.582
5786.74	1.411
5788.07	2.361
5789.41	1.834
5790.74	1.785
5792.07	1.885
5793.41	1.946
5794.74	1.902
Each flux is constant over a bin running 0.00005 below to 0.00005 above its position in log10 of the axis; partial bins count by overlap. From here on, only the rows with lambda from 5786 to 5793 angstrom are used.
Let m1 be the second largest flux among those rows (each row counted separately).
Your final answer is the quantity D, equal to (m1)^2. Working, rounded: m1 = 1.885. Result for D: 3.55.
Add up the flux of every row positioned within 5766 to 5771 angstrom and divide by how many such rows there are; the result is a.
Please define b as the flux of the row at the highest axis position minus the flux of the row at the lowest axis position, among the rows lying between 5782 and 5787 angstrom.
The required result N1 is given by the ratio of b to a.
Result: -0.194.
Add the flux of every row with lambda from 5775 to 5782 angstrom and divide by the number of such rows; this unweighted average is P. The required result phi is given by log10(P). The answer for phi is 0.287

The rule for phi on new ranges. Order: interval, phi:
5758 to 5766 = 0.280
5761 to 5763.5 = 0.293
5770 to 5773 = 0.282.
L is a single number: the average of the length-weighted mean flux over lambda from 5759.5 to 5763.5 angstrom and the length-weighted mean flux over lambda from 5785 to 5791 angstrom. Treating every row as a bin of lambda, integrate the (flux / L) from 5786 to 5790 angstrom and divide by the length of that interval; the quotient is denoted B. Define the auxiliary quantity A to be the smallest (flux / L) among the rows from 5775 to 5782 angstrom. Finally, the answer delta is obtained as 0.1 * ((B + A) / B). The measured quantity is 0.1989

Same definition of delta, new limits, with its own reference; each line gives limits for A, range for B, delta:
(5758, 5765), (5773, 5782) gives 0.1979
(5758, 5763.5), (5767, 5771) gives 0.1973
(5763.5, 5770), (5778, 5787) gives 0.1996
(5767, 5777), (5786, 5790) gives 0.1915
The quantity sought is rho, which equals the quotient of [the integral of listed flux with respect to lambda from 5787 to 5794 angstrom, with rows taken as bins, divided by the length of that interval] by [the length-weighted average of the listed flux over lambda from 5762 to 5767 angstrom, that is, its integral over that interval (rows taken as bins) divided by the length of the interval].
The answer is 1.02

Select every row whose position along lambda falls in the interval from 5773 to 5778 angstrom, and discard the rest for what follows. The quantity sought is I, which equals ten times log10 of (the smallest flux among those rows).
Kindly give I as 2.32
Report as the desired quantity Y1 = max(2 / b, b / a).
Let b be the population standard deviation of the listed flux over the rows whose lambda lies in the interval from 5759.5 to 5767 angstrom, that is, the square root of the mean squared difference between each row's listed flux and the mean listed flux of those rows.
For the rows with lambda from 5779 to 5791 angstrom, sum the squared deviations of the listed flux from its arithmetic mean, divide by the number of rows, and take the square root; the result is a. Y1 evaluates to 24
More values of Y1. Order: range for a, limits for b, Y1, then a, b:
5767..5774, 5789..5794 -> 33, 0.05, 0.060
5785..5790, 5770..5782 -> 23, 0.36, 0.087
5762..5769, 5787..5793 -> 9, 0.09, 0.231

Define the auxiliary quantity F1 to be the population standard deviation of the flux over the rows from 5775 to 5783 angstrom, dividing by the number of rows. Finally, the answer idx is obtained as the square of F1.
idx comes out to 0.007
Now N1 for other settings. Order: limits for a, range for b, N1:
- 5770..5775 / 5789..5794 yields 0.060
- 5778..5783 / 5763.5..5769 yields -0.011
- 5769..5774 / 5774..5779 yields 0.095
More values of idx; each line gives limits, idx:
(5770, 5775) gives 0.009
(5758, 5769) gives 0.005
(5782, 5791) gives 0.074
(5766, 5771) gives 0.009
